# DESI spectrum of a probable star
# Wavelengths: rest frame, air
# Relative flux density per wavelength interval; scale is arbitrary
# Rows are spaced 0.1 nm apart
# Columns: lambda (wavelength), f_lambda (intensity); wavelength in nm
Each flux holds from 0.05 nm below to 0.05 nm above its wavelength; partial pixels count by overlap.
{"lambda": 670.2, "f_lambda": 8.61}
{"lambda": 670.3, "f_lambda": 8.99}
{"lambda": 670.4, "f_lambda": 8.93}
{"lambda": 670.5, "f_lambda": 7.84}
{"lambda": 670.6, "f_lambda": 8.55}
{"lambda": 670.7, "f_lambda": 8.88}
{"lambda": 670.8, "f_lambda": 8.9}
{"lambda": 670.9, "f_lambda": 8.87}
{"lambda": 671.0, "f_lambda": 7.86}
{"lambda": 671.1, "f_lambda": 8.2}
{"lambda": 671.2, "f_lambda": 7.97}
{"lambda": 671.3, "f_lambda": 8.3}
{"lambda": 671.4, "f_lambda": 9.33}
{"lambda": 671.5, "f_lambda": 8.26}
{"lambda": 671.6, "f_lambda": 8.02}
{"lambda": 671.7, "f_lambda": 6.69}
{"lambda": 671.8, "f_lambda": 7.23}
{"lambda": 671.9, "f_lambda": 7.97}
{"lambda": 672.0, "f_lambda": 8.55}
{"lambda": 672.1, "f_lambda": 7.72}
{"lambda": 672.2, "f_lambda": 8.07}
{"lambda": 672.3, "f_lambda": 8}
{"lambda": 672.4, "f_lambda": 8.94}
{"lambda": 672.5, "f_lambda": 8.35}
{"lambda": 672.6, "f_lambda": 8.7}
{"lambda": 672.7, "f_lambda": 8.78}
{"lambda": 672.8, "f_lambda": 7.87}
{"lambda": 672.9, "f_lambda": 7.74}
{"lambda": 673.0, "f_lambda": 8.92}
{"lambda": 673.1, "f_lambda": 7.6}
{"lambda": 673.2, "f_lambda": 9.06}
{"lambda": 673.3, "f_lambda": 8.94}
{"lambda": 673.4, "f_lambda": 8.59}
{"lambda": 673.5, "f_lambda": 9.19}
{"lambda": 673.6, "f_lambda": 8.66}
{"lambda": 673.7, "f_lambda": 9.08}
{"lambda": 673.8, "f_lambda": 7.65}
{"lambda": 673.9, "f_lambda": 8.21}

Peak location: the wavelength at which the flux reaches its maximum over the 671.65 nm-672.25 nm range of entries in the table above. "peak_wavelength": 672.0 nm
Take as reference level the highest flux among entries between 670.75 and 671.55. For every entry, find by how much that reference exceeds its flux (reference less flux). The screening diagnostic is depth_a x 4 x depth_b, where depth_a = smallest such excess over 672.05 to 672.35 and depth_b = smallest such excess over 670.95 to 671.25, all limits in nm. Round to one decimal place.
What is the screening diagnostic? 5.7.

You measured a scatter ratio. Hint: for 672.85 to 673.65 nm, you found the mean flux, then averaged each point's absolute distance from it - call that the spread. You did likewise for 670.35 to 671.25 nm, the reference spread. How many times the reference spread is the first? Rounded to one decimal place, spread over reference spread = 1.1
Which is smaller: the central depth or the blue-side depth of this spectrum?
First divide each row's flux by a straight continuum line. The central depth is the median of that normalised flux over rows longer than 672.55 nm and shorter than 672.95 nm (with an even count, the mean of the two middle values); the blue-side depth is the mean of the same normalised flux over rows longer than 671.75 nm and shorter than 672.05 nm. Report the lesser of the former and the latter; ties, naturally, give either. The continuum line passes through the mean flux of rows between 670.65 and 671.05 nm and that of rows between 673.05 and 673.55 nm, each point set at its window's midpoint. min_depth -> 0.915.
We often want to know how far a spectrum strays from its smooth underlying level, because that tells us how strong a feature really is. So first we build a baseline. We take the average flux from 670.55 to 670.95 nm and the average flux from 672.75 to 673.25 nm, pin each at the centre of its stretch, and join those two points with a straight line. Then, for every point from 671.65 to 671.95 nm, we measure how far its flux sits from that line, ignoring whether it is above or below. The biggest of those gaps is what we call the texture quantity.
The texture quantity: 1.9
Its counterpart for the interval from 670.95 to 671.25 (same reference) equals 0.9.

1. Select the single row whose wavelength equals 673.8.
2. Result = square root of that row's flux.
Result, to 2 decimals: 2.77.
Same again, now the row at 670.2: 2.93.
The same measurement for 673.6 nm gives 2.94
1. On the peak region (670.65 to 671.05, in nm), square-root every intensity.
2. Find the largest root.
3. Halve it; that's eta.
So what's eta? 1.49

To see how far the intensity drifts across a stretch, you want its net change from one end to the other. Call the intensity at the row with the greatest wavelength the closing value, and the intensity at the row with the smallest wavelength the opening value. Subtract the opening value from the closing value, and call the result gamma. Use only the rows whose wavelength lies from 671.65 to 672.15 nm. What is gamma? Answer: 1.0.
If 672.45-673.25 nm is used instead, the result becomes 0.7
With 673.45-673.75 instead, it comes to -0.1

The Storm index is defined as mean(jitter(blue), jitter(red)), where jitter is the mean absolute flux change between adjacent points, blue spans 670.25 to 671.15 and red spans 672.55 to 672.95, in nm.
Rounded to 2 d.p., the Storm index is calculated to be 0.41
